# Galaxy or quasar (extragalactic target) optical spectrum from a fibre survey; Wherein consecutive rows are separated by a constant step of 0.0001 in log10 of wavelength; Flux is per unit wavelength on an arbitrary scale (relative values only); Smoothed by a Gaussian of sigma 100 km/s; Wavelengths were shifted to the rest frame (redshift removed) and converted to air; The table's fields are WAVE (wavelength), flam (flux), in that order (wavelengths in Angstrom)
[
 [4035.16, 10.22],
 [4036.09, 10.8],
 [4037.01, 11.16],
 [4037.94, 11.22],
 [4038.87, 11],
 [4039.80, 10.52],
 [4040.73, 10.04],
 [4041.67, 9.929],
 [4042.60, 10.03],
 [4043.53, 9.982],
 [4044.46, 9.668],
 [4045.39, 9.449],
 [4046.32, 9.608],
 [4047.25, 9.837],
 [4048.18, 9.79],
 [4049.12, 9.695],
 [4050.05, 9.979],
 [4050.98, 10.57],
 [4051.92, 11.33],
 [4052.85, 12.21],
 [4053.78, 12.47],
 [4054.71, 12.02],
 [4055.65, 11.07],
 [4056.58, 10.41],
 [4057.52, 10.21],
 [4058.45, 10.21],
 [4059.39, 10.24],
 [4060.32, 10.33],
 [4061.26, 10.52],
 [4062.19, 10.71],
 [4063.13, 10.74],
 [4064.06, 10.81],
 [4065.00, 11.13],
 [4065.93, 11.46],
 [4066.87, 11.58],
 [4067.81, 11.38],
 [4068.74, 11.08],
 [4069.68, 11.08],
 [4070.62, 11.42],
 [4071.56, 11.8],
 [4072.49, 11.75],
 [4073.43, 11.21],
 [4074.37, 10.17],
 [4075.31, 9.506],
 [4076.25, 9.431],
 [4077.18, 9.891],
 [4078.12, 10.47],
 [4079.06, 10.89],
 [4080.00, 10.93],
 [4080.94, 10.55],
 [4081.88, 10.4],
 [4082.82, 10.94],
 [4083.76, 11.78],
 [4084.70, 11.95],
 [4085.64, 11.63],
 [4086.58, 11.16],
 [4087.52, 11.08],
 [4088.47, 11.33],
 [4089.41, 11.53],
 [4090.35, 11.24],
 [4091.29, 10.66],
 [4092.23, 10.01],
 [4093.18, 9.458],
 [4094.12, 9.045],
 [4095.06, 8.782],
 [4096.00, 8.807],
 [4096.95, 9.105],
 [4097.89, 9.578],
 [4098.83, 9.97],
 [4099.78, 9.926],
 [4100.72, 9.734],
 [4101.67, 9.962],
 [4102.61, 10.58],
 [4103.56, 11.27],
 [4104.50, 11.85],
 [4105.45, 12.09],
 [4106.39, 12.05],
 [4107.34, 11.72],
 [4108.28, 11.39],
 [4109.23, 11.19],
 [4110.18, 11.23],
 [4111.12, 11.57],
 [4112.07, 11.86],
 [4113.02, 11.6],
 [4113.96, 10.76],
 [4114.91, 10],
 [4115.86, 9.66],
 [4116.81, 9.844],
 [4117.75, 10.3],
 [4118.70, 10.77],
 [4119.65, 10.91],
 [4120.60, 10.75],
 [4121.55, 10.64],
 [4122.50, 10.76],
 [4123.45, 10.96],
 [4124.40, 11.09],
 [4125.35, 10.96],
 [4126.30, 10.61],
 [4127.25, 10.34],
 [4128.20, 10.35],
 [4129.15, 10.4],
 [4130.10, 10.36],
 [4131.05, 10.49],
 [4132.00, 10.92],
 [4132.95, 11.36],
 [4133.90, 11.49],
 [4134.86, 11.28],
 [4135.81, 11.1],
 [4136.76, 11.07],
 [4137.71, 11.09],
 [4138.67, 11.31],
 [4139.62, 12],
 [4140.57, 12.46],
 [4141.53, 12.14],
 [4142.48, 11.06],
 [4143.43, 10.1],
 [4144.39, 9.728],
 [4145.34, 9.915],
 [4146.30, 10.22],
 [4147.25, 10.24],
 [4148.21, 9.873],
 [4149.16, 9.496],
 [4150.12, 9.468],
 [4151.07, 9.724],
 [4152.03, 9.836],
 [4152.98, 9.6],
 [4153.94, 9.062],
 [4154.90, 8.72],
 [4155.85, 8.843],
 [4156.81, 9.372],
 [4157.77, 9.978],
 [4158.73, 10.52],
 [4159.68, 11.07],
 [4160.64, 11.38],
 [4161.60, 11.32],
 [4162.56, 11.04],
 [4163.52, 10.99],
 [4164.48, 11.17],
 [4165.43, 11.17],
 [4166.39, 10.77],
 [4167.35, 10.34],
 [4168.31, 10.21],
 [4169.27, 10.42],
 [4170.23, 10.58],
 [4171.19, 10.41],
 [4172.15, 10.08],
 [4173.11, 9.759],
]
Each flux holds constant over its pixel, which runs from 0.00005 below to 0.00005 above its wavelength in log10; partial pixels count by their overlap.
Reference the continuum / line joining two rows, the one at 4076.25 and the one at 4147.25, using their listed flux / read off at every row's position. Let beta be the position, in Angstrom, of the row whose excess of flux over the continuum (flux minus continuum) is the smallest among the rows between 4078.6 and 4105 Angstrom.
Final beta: 4095.06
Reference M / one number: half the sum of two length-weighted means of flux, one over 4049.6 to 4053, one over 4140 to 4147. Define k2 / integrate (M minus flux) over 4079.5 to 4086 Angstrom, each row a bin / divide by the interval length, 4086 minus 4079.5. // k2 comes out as -0.30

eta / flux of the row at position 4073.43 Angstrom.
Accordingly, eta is 11.21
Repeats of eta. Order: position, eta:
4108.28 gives 11.39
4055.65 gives 11.07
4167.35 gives 10.34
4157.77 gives 9.978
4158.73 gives 10.52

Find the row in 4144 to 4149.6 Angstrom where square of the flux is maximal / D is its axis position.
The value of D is 4147.25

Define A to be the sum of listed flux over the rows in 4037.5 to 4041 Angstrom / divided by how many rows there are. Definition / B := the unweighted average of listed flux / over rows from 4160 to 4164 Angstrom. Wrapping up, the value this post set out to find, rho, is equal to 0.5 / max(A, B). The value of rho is 0.0447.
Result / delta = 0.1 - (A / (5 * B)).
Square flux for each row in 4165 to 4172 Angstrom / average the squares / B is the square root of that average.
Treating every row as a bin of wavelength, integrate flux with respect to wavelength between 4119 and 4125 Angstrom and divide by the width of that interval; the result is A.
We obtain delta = -0.105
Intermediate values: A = 10.8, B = 10.6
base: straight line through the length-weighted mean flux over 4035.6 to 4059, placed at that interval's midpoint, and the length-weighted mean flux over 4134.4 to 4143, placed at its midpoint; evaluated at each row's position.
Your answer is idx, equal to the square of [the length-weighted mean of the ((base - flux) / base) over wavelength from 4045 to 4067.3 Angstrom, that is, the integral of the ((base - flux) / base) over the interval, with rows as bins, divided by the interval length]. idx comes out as 0.0000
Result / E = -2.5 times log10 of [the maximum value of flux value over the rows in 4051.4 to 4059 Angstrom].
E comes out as -2.740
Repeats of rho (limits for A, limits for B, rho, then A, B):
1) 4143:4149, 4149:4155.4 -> 0.0499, 10.0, 9.4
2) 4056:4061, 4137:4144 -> 0.0437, 10.3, 11.5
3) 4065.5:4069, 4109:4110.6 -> 0.0440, 11.4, 11.2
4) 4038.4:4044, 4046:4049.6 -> 0.0488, 10.3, 9.7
